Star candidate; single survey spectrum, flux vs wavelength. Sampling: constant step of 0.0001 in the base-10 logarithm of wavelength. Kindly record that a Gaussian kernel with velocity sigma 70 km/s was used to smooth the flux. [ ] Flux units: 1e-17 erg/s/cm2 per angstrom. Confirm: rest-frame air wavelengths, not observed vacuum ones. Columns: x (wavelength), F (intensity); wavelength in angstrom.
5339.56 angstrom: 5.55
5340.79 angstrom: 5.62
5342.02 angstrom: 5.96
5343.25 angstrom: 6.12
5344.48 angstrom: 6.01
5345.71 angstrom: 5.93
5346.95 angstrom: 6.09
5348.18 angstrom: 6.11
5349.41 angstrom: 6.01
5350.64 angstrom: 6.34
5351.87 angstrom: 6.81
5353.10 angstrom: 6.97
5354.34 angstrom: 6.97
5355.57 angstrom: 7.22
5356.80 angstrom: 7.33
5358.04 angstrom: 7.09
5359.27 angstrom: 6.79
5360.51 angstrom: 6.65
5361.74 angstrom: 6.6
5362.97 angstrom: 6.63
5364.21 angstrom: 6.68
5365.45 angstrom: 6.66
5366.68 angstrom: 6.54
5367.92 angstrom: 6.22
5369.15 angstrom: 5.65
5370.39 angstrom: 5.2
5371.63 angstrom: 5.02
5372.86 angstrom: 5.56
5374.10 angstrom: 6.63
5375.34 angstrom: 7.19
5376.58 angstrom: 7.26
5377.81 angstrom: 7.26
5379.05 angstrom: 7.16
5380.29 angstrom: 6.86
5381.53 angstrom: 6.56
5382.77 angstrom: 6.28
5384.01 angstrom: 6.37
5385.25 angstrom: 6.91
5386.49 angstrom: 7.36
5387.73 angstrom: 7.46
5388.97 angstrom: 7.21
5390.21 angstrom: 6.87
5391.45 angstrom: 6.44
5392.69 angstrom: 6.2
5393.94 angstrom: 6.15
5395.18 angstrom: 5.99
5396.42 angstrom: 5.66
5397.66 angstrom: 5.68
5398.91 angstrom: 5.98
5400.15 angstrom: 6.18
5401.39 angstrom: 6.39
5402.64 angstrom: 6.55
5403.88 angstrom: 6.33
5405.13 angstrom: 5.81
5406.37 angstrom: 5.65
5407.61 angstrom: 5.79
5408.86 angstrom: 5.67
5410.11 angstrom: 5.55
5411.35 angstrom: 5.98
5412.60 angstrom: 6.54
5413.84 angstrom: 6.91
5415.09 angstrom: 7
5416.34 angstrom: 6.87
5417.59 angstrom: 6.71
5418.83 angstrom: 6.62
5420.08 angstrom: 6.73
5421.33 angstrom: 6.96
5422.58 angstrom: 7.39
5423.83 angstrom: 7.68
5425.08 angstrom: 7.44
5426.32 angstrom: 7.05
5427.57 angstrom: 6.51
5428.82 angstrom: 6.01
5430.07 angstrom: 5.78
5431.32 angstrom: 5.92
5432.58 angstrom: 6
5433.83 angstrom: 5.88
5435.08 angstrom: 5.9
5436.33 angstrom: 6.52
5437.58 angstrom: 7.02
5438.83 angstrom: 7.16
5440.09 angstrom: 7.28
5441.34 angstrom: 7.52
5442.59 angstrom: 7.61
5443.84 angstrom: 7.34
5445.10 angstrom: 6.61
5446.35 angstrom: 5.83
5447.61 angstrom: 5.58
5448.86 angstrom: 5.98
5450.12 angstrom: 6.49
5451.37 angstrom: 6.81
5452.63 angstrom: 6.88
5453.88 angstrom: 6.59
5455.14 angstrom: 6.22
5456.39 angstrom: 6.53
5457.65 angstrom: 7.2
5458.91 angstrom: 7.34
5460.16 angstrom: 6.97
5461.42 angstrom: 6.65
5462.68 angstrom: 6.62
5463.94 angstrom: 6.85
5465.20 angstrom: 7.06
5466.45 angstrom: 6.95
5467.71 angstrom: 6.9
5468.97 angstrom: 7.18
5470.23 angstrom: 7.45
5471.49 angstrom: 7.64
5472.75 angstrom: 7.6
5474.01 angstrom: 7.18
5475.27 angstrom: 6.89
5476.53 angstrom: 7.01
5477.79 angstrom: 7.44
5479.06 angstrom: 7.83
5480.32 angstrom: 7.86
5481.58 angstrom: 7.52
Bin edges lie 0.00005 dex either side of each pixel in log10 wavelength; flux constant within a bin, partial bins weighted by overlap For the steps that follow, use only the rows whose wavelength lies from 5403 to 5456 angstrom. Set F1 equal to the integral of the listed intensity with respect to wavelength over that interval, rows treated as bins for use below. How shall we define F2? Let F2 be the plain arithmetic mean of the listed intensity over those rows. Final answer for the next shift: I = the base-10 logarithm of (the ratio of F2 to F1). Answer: -1.7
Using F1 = 346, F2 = 6.5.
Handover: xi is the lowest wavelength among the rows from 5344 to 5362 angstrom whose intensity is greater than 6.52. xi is 5351.87 angstrom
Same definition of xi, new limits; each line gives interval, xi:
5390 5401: 5390.21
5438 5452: 5438.83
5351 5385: 5351.87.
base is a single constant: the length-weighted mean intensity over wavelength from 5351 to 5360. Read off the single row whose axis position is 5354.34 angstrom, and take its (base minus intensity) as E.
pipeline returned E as 0.03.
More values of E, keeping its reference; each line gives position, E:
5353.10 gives 0.03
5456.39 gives 0.47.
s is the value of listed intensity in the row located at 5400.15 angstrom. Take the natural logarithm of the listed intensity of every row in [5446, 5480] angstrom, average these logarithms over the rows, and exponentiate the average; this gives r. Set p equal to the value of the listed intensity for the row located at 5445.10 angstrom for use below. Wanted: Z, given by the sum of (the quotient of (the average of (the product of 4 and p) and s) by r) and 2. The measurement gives 4.4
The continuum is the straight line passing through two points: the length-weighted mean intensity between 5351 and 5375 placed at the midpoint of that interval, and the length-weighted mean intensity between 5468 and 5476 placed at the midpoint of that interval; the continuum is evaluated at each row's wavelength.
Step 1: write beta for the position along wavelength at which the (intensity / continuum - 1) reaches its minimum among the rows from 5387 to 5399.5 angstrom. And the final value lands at 5396.42 angstrom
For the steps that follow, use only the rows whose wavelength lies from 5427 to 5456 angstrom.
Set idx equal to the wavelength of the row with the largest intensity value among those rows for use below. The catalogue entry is 5442.59 angstrom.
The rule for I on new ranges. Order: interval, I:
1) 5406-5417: -1.0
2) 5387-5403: -1.2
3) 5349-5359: -1.0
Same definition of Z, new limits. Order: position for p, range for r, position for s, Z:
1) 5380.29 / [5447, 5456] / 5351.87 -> 4.7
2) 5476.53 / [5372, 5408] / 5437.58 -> 4.7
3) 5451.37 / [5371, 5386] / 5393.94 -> 4.5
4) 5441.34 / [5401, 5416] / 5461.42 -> 5.0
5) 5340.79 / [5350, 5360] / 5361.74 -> 4.1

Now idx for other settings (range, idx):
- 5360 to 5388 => 5387.73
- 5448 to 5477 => 5471.49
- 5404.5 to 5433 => 5423.83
